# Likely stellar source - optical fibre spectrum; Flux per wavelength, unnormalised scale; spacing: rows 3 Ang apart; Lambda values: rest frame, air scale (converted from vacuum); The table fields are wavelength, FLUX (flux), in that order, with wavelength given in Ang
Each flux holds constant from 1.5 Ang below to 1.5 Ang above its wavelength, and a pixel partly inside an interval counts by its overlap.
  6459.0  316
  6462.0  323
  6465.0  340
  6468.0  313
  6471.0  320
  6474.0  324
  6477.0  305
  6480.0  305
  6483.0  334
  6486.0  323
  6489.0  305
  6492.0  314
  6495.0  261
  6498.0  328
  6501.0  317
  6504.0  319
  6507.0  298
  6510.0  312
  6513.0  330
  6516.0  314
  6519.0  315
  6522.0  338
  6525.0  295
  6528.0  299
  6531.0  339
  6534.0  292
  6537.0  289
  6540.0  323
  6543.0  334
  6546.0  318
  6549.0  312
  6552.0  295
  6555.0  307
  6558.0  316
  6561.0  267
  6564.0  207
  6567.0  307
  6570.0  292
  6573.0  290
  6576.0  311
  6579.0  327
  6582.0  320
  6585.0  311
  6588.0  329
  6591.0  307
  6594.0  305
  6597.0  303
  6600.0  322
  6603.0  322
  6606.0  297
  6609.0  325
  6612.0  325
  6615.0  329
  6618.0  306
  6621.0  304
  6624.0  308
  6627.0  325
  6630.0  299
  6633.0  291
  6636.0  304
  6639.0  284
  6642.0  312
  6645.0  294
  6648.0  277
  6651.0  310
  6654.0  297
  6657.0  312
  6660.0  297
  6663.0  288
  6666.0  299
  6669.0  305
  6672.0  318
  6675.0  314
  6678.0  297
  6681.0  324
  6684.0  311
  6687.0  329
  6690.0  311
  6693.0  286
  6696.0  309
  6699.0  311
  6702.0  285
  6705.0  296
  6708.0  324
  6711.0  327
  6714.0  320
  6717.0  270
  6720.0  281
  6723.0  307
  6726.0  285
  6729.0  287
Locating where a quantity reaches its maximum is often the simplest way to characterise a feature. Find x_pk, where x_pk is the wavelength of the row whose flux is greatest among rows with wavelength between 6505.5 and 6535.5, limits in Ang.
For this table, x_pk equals 6531.0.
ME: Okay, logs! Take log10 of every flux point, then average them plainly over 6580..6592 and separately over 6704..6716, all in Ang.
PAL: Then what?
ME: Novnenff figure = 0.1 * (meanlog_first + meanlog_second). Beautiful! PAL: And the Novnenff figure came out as 0.500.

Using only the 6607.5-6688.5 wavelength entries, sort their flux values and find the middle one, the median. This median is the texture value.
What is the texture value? 306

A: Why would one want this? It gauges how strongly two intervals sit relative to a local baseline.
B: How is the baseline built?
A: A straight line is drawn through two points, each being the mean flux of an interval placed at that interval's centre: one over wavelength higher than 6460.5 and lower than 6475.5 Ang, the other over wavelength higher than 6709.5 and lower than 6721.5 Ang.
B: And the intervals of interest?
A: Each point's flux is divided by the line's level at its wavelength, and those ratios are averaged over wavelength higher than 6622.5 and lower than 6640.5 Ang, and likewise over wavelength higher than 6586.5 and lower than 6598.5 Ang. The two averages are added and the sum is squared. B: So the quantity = 3.91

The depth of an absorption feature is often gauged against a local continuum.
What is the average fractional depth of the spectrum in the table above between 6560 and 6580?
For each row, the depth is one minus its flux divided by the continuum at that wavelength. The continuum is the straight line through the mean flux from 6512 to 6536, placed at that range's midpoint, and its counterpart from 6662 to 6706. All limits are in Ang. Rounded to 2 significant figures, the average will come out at 0.085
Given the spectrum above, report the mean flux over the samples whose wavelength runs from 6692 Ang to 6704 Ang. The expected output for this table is 298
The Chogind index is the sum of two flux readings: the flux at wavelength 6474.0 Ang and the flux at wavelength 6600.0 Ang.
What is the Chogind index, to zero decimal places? 646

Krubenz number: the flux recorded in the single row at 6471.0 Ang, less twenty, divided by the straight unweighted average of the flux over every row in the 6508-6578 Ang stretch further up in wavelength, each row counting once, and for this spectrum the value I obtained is 0.99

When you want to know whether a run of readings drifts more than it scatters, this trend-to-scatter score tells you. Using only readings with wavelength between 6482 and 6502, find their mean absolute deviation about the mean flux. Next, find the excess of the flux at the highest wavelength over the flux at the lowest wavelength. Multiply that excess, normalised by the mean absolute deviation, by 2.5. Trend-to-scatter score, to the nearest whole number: -3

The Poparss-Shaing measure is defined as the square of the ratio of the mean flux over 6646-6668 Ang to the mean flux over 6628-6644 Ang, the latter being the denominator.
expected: 0.99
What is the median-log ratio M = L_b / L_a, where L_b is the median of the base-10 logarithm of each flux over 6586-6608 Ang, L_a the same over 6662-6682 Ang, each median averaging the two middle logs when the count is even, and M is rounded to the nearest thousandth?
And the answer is 1.001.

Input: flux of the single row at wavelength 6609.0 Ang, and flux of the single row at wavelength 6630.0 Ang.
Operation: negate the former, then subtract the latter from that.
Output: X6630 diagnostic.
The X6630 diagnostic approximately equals -624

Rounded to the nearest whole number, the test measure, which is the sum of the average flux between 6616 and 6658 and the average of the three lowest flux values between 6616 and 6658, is 586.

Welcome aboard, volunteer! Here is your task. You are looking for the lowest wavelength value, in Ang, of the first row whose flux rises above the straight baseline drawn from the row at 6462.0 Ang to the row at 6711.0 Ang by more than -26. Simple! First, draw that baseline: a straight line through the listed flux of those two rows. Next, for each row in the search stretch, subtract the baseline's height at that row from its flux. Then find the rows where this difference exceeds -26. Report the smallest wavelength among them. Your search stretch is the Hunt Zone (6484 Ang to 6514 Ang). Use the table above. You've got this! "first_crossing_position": 6486.0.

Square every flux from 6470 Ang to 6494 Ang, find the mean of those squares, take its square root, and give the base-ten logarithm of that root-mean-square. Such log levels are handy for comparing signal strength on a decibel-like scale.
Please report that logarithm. 2.50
